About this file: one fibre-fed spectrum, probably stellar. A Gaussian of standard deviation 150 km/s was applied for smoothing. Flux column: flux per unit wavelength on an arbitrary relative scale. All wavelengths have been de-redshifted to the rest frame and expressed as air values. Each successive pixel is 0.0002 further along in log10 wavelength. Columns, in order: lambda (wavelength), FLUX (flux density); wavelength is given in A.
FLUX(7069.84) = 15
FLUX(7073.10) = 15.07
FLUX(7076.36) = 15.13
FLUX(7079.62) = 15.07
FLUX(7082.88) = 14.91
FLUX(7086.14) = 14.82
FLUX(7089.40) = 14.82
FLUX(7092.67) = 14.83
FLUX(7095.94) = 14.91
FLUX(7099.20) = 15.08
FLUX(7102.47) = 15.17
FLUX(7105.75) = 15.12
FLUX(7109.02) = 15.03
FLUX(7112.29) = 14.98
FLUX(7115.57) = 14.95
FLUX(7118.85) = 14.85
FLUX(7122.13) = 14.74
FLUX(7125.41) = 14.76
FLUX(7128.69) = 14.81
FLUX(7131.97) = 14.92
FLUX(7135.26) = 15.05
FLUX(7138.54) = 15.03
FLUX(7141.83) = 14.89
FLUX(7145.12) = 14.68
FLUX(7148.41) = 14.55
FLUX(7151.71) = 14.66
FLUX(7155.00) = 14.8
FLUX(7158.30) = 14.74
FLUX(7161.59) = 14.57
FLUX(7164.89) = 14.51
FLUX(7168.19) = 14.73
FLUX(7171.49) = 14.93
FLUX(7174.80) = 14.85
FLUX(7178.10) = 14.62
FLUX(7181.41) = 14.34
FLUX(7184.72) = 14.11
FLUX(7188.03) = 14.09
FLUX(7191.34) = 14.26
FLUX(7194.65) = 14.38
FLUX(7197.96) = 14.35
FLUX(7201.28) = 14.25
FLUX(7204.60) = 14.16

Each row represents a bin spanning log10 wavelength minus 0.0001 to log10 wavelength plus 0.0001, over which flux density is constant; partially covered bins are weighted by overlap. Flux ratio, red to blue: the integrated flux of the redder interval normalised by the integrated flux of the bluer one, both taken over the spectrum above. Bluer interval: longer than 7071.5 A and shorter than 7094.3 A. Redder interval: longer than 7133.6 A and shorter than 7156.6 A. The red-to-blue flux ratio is 0.999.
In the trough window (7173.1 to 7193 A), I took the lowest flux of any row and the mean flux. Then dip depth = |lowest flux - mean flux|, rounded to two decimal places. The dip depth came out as 0.29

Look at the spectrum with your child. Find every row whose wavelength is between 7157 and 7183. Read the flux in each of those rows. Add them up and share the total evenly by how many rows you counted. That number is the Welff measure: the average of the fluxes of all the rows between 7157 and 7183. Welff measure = 14.66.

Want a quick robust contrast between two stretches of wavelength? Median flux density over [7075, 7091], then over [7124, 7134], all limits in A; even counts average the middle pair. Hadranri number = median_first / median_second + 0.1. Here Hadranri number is 1.11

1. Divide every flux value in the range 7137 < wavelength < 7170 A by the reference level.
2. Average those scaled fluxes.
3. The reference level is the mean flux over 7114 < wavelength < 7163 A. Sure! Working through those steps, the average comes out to 0.99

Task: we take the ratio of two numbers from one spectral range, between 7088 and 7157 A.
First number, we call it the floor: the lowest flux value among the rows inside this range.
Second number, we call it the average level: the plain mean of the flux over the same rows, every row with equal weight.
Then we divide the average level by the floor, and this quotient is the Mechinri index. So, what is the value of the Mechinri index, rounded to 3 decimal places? 1.023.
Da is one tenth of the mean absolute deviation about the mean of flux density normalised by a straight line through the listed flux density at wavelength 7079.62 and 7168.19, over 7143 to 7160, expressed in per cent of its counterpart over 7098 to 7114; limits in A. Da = 17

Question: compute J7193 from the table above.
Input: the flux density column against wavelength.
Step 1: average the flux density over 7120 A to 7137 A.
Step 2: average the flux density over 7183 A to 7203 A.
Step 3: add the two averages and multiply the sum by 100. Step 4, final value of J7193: 2910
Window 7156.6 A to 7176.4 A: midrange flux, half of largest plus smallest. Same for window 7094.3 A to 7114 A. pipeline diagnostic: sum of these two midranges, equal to 29.8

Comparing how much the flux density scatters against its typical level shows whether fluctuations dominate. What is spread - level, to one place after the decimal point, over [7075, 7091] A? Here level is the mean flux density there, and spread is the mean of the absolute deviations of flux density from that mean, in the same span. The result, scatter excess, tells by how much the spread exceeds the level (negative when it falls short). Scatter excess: -14.8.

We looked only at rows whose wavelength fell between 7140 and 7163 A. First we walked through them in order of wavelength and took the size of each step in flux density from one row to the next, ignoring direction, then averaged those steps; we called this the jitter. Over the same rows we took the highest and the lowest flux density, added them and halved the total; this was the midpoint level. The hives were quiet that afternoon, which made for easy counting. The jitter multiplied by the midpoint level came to 2.0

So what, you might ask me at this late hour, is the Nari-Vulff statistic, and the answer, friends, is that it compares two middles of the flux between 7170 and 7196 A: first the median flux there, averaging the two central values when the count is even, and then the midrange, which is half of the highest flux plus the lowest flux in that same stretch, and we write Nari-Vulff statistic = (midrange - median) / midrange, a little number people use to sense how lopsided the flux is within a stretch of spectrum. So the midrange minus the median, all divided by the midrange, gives 0.010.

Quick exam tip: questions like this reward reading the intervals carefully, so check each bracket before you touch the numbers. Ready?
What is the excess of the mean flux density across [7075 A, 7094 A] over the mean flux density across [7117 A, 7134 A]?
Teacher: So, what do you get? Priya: 0.11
